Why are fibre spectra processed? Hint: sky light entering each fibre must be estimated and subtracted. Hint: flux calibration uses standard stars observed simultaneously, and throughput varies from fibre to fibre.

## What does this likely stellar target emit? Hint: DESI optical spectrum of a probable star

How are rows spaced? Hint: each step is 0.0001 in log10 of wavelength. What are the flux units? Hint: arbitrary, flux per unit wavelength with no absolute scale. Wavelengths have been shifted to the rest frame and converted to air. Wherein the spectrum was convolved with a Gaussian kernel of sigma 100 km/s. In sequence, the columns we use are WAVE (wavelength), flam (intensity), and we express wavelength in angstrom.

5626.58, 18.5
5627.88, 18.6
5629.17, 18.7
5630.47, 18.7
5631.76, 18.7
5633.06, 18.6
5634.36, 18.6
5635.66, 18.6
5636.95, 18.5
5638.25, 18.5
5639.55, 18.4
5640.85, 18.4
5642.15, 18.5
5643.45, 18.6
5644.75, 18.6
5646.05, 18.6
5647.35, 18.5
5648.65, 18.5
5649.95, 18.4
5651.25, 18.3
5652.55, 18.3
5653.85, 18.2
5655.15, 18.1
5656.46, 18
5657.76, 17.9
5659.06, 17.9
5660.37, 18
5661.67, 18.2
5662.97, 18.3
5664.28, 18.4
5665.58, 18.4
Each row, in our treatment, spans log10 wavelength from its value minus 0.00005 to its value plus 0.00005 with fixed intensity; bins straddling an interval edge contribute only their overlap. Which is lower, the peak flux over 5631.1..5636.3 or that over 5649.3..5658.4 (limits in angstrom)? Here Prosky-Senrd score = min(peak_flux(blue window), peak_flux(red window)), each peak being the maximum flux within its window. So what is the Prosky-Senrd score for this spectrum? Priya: 18.4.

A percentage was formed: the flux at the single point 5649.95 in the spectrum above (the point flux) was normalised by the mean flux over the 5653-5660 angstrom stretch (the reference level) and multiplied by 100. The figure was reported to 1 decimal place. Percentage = 102.1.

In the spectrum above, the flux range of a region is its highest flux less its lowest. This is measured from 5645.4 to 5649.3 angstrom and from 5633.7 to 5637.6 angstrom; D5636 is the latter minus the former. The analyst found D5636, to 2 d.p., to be 0.00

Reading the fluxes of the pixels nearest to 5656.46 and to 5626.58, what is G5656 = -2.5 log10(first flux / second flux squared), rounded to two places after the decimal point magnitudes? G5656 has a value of 3.20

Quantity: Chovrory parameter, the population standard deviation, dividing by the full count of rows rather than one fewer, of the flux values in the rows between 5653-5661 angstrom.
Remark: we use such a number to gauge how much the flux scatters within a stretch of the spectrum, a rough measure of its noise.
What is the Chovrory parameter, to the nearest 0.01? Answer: 0.11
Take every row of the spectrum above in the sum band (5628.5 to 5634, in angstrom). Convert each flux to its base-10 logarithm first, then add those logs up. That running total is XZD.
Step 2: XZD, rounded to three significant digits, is 5.09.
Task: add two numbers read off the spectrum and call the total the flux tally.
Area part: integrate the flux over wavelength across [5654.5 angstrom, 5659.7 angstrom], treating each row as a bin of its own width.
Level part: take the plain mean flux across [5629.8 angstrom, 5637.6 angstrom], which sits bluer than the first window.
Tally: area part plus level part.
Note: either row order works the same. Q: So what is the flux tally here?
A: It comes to 112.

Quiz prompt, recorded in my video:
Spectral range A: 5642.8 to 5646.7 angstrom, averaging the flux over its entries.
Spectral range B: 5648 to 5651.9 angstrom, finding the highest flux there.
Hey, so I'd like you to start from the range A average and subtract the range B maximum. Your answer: 0.10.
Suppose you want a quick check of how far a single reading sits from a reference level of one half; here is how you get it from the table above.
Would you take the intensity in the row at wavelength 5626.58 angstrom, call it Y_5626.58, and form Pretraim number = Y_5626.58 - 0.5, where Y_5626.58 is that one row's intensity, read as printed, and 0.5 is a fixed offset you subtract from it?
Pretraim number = 18.00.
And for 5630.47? 18.20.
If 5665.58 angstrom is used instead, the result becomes 17.90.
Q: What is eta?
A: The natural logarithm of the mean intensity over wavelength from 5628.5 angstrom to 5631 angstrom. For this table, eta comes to 2.93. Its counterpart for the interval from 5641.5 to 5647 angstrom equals 2.92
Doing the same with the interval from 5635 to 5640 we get 2.92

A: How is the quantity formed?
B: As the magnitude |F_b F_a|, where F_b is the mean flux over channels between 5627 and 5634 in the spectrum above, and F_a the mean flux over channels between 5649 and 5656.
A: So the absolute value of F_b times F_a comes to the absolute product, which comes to 341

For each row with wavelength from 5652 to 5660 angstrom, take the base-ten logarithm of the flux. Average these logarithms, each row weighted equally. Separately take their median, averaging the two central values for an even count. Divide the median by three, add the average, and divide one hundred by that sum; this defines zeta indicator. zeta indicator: 59.7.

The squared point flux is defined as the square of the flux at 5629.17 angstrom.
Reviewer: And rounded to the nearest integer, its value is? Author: 350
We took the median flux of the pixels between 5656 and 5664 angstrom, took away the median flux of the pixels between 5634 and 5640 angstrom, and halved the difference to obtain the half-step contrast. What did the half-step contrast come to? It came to -0.25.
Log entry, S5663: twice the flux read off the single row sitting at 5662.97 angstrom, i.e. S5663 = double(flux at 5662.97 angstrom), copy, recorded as 36.6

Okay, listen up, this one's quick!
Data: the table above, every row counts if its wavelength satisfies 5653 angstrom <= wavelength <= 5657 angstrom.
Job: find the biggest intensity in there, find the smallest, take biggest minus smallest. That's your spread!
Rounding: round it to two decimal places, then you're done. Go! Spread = 0.20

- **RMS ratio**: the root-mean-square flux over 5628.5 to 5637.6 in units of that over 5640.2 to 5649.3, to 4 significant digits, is 1.005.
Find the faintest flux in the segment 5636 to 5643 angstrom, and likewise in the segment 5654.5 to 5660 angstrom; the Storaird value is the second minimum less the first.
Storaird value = -0.50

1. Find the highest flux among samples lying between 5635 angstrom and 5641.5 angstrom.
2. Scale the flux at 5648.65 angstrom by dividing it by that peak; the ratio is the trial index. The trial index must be 0.99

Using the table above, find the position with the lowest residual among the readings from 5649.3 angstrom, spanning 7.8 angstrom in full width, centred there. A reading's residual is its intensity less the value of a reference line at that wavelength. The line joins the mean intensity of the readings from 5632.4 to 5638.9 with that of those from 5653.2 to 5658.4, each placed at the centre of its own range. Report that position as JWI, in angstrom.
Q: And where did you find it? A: 5651.25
